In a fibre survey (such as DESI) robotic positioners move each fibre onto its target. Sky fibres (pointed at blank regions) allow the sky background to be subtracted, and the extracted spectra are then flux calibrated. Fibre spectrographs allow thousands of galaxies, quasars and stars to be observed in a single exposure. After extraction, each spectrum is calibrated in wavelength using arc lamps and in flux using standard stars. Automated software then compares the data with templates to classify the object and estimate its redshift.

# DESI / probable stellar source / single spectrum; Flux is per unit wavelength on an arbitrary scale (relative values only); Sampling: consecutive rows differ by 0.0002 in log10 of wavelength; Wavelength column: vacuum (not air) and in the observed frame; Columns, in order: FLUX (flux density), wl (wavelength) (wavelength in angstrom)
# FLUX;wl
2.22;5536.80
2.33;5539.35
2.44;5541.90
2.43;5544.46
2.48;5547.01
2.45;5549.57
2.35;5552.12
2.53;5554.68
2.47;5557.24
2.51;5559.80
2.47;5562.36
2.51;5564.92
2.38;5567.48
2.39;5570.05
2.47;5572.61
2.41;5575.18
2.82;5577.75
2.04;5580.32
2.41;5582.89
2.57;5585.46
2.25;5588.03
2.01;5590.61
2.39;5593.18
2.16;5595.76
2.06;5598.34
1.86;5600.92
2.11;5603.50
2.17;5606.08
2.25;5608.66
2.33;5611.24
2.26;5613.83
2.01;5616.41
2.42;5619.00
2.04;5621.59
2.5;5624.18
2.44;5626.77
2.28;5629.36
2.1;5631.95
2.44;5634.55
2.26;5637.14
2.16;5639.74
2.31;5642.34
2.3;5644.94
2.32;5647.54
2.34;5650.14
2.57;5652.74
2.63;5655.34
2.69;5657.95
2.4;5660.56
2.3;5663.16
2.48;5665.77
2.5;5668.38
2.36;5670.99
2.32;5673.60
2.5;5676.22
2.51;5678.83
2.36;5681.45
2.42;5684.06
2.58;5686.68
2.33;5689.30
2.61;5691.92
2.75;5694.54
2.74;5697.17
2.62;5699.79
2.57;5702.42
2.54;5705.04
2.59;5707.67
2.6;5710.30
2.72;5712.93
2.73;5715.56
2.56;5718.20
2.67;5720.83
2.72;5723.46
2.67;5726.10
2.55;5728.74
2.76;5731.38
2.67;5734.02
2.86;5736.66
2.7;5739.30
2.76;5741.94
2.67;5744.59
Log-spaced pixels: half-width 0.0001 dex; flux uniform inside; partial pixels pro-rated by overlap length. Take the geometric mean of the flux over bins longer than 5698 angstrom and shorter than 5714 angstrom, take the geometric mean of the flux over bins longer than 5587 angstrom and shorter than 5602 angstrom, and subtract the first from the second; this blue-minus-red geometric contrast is -0.49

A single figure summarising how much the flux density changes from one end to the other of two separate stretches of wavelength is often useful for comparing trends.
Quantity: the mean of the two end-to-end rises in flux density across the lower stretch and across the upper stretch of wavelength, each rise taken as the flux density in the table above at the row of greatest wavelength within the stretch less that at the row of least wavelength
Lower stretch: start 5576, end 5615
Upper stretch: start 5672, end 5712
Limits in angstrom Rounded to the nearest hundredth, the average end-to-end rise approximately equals -0.14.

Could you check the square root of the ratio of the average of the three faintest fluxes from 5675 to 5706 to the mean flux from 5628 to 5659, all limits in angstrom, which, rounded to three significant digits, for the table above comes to 1.00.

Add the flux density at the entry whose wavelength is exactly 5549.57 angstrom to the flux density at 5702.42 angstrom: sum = 5.0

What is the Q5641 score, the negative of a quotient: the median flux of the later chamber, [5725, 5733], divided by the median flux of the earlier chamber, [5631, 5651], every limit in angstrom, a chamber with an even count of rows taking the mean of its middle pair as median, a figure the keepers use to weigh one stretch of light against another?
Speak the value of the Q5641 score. -1.16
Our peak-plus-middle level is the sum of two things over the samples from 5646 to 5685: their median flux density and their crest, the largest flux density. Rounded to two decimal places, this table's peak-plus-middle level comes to 5.11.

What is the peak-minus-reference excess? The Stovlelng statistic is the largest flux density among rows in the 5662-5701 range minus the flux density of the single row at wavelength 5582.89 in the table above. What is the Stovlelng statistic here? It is 0.34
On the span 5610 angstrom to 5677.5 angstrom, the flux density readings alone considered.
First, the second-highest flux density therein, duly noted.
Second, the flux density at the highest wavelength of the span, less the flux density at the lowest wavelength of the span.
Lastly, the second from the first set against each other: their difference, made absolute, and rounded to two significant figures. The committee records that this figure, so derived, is 2.5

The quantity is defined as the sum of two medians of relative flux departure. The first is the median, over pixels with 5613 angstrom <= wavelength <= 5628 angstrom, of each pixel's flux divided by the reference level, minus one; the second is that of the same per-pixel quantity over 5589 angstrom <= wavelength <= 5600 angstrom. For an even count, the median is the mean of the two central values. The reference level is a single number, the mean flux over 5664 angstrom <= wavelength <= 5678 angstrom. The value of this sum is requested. -0.17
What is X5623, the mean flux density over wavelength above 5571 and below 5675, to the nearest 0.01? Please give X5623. 2.32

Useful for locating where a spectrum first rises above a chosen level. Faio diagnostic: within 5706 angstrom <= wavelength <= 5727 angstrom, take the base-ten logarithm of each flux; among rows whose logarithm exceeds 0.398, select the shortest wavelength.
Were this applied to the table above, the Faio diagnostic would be 5707.67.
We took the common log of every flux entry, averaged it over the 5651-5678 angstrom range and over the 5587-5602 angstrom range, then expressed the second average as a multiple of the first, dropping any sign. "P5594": 0.828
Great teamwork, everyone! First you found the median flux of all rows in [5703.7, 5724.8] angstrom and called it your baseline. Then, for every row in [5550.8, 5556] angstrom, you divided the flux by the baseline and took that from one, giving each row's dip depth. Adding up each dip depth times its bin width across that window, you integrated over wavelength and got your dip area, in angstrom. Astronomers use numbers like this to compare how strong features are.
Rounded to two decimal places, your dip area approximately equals 0.38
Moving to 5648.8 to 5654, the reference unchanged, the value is 0.36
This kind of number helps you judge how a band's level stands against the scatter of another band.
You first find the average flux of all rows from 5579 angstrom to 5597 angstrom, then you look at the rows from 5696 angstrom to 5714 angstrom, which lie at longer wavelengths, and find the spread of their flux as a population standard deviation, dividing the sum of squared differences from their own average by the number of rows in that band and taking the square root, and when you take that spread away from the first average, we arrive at 2.19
